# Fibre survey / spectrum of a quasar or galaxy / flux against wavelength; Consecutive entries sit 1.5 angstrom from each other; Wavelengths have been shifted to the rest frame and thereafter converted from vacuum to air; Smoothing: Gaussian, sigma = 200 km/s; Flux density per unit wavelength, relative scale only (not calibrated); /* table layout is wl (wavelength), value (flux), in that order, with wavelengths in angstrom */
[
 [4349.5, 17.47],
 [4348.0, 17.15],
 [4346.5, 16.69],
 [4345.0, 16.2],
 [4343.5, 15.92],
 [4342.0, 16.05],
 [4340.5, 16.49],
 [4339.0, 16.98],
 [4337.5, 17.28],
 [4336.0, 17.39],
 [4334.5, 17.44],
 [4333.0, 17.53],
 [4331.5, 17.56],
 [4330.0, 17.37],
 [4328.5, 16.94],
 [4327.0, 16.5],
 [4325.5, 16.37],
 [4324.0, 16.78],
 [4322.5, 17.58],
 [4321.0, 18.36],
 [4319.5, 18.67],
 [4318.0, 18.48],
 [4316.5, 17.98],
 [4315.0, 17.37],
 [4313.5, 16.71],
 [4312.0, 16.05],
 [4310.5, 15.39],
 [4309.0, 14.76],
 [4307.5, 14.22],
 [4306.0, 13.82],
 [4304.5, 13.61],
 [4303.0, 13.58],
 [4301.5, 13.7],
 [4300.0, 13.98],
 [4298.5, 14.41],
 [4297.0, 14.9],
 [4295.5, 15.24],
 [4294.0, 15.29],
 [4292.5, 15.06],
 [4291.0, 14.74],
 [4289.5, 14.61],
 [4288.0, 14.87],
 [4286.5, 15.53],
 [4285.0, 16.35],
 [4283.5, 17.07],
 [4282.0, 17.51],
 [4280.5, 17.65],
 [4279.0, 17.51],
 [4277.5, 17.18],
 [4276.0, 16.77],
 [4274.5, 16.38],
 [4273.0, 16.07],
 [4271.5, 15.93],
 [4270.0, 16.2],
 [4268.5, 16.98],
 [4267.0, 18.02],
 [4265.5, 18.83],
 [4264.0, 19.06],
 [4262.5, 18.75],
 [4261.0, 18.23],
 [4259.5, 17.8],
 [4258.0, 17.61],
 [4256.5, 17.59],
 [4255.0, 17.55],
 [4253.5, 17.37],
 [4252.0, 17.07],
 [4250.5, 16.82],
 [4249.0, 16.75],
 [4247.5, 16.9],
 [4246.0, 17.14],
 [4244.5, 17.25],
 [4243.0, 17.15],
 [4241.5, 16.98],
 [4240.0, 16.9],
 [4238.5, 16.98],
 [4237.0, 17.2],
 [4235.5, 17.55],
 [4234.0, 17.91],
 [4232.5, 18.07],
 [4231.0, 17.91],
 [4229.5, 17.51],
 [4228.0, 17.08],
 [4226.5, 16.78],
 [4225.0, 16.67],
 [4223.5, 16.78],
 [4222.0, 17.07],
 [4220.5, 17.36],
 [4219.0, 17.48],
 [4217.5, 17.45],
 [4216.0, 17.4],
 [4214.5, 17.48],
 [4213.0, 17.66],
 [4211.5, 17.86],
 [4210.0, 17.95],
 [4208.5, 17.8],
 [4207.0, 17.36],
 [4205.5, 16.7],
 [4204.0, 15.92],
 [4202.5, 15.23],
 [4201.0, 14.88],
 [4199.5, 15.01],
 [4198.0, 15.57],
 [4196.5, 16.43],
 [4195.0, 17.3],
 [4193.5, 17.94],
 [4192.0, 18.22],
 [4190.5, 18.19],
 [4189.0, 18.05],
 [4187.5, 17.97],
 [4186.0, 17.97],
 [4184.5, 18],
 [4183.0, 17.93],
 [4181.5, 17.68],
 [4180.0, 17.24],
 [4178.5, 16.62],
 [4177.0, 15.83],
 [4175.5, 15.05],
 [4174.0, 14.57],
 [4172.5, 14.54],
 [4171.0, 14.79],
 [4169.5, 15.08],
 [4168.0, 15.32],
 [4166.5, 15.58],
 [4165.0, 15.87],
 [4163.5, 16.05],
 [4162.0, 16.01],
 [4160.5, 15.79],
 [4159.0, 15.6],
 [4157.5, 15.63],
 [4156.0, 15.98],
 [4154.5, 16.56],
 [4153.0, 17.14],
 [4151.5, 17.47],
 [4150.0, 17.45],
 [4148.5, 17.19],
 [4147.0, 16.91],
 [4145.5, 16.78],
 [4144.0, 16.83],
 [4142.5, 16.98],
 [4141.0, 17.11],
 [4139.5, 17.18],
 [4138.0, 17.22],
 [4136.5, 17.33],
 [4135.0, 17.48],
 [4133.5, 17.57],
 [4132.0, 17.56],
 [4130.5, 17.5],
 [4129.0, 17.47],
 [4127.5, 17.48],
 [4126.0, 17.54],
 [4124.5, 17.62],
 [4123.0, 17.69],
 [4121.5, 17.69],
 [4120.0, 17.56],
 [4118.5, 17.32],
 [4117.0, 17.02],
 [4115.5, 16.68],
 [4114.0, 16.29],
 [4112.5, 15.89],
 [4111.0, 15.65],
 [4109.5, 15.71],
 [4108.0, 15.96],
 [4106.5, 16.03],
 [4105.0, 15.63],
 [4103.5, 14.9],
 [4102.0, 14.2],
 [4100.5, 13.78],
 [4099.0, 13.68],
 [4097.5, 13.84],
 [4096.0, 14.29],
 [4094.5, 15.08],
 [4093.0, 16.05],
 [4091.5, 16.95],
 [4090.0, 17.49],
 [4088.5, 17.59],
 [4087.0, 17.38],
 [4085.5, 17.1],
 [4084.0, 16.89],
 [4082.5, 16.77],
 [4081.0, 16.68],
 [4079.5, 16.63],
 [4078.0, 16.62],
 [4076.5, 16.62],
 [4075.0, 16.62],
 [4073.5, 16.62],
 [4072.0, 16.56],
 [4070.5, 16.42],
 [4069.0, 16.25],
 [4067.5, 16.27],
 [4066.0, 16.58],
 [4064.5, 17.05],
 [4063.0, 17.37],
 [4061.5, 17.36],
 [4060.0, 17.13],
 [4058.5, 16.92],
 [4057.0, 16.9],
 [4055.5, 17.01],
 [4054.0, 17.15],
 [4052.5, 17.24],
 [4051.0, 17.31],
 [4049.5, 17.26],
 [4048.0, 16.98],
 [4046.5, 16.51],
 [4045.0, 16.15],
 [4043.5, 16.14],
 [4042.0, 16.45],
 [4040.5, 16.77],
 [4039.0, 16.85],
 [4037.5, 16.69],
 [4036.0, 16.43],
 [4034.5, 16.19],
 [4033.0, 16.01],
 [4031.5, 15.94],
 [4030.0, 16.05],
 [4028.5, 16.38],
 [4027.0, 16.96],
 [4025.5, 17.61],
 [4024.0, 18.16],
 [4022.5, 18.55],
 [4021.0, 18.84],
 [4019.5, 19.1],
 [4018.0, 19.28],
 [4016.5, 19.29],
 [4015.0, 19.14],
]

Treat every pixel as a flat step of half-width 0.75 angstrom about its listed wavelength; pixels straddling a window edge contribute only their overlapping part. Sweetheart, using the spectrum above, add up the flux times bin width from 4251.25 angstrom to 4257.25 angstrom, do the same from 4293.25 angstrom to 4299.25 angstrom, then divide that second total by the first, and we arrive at 0.86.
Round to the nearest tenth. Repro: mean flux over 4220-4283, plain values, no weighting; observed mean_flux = 17.3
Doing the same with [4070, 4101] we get 16.2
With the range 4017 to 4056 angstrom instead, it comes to 17.1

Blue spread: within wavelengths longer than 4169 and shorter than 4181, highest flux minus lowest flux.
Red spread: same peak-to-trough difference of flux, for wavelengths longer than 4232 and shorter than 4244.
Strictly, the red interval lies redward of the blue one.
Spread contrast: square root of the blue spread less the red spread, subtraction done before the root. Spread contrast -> 1.24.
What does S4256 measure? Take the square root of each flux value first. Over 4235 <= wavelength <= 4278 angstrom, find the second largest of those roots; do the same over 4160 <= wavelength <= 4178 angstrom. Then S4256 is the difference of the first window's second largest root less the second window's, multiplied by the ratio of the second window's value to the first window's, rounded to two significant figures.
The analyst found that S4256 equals 0.31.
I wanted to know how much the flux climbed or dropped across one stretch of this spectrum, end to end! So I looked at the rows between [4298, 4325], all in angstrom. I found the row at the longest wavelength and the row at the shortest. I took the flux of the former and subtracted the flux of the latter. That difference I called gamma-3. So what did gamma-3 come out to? 2.4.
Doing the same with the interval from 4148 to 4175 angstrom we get -2.6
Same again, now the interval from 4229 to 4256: 0.0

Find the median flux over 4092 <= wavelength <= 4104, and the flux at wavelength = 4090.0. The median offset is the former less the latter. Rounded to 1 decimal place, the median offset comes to -3.2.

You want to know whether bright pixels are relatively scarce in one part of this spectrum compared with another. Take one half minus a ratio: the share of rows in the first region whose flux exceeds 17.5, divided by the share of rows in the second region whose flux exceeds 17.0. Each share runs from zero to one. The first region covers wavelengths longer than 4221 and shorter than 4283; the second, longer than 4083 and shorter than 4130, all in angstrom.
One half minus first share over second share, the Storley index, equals -0.5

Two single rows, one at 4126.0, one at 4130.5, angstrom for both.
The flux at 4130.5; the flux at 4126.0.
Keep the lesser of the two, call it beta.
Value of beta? 17.5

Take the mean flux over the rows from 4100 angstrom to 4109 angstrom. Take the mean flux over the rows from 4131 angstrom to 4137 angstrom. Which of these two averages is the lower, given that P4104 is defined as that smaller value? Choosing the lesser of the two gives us 15.1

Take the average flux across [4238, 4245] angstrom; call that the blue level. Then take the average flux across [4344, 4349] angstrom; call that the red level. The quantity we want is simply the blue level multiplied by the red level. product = 284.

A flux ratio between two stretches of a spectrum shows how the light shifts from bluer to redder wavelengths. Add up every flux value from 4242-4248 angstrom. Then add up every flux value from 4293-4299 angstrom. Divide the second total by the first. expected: 0.87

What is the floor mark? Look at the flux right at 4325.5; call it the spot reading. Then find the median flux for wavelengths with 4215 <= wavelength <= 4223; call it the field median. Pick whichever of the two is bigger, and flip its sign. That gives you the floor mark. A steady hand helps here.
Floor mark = -17.4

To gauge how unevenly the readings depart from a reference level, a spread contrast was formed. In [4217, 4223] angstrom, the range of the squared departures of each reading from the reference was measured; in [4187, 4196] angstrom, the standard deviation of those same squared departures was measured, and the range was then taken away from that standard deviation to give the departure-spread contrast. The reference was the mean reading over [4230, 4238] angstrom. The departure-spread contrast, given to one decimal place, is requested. -0.3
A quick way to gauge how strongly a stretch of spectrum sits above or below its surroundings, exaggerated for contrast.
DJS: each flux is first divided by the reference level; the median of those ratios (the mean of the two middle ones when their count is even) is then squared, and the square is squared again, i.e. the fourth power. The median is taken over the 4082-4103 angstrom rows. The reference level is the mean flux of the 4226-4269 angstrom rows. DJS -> 0.77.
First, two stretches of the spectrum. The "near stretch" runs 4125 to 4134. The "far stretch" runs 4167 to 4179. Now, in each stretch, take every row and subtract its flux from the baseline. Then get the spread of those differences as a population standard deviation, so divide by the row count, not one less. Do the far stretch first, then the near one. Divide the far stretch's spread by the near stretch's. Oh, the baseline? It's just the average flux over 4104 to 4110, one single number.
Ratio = 17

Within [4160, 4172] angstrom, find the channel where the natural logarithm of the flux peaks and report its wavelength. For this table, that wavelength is 4163.5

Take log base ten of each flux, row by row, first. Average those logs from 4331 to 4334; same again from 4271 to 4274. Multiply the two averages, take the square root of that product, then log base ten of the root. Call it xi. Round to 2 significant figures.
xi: 0.088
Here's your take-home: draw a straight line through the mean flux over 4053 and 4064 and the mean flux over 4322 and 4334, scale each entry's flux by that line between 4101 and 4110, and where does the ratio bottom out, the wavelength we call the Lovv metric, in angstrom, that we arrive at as 4102.0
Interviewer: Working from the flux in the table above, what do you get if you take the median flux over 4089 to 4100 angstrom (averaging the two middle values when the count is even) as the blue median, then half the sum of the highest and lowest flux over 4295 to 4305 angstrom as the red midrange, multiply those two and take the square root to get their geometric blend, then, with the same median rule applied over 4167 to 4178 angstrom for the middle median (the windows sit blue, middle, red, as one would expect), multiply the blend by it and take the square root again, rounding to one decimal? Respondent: 14.9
